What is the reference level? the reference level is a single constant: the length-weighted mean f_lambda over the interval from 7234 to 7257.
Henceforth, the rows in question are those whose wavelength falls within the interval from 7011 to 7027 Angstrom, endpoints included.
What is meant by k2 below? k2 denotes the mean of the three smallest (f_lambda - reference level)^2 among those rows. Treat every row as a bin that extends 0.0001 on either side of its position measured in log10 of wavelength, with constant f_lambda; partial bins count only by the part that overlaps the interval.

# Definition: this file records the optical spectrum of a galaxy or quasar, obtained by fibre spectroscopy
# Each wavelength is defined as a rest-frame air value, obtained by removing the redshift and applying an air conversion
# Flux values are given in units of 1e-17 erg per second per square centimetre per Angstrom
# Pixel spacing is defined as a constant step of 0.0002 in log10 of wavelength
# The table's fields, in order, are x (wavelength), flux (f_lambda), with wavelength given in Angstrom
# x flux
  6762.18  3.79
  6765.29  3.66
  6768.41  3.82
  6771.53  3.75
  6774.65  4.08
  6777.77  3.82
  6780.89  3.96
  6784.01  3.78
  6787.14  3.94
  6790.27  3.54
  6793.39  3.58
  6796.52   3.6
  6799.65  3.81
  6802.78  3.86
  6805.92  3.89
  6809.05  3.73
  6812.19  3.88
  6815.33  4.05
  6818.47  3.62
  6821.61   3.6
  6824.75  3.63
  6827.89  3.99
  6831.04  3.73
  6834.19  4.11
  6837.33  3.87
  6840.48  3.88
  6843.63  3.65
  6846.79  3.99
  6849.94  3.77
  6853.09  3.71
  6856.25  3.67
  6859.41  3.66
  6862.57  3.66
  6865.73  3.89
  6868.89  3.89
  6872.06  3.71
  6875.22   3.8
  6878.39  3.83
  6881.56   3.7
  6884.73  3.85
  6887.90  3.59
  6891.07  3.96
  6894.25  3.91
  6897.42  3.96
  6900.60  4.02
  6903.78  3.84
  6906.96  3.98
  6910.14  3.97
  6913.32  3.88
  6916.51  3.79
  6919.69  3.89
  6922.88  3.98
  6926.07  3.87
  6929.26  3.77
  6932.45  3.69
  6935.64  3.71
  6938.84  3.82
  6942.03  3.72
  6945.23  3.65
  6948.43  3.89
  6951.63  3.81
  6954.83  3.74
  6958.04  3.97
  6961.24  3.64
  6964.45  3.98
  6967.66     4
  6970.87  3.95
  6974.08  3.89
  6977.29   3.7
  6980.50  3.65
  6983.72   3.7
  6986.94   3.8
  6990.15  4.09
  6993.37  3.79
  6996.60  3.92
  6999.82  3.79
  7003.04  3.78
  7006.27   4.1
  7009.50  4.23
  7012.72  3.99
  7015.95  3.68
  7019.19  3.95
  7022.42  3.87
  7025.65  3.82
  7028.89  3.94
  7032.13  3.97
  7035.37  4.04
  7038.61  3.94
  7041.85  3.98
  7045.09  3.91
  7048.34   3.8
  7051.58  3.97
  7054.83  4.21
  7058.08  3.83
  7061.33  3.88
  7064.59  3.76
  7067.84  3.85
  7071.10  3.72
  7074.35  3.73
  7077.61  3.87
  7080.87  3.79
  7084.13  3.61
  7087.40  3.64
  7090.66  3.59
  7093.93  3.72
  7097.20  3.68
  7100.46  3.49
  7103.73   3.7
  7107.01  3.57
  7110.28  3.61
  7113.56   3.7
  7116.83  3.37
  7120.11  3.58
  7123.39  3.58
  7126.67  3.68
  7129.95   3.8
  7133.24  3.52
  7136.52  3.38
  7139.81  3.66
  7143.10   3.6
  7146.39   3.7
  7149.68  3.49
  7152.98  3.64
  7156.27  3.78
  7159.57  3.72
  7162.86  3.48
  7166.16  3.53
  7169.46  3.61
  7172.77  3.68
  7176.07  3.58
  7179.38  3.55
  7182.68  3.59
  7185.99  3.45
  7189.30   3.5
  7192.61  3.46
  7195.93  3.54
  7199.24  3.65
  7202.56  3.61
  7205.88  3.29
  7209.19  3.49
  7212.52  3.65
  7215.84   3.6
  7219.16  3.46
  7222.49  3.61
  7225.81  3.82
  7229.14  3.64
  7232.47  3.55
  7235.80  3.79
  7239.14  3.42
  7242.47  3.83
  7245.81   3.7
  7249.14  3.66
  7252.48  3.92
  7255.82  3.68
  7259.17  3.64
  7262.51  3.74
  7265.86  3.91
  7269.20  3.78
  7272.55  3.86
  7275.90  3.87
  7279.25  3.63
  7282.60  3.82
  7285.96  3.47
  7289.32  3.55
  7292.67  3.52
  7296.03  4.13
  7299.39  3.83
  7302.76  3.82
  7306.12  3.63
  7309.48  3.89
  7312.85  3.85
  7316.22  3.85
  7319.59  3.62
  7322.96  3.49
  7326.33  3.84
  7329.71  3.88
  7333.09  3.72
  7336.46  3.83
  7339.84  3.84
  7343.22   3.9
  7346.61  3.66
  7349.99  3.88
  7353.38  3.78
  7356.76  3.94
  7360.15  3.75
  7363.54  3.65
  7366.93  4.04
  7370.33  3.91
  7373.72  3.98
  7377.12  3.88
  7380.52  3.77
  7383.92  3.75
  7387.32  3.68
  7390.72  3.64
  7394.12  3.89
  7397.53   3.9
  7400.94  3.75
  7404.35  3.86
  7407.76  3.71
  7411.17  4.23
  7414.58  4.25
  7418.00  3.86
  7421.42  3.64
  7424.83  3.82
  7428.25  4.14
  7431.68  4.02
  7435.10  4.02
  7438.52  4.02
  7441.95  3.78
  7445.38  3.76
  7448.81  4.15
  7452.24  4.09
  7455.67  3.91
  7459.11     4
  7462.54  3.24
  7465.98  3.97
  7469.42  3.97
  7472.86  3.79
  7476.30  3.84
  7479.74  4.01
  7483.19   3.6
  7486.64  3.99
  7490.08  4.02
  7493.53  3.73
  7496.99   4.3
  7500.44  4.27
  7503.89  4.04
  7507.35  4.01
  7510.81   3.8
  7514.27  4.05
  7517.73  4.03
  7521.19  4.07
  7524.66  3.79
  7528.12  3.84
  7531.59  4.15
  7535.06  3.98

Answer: 0.012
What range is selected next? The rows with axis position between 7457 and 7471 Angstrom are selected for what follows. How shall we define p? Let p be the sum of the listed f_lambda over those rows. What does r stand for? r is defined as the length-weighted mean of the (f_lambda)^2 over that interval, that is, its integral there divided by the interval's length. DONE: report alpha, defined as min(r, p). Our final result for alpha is 14.5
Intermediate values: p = 15.2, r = 14.5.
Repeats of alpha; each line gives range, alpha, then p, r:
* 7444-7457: 15.9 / 15.9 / 15.9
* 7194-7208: 12.4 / 14.1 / 12.4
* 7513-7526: 15.9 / 15.9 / 15.9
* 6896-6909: 15.6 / 15.8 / 15.6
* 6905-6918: 15.2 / 15.6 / 15.2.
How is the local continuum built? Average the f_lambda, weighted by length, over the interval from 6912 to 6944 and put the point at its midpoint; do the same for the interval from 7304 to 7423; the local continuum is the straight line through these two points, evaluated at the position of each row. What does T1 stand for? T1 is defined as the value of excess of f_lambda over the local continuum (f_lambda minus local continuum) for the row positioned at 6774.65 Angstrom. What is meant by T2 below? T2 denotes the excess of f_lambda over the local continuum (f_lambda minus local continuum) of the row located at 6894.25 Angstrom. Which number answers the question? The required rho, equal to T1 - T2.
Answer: 0.2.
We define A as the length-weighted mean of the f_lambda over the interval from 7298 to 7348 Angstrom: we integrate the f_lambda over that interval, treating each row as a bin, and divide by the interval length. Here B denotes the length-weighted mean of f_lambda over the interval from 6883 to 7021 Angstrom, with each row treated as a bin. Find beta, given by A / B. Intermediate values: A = 3.8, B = 3.86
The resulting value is 0.98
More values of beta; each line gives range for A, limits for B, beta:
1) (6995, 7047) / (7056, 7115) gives 1.06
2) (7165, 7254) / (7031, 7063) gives 0.91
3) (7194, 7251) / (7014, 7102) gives 0.94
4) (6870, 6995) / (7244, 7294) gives 1.03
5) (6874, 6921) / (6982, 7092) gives 1.00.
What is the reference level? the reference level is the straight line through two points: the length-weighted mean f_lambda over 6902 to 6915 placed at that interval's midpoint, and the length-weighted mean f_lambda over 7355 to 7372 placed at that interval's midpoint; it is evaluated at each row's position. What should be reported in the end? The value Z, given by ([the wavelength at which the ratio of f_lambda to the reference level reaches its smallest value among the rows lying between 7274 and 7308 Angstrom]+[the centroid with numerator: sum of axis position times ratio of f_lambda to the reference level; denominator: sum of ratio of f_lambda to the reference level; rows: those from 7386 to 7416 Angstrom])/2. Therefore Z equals 7343.6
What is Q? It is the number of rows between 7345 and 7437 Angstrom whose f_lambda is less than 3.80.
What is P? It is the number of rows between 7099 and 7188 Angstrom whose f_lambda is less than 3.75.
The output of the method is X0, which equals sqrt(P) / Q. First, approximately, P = 25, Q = 11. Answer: 0.45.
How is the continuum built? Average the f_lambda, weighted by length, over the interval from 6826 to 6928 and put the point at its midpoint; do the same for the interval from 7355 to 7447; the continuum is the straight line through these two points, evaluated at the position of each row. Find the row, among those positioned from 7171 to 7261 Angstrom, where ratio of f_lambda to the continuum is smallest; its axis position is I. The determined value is 7205.88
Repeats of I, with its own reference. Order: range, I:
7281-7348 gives 7285.96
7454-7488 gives 7462.54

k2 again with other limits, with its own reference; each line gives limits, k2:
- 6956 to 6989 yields 0.002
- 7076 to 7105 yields 0.000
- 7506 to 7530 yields 0.010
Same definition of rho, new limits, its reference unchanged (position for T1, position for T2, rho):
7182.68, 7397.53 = -0.3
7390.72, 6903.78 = -0.2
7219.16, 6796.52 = -0.2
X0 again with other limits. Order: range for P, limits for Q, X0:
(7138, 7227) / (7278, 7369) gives 0.42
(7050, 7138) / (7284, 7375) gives 0.39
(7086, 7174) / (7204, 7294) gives 0.25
